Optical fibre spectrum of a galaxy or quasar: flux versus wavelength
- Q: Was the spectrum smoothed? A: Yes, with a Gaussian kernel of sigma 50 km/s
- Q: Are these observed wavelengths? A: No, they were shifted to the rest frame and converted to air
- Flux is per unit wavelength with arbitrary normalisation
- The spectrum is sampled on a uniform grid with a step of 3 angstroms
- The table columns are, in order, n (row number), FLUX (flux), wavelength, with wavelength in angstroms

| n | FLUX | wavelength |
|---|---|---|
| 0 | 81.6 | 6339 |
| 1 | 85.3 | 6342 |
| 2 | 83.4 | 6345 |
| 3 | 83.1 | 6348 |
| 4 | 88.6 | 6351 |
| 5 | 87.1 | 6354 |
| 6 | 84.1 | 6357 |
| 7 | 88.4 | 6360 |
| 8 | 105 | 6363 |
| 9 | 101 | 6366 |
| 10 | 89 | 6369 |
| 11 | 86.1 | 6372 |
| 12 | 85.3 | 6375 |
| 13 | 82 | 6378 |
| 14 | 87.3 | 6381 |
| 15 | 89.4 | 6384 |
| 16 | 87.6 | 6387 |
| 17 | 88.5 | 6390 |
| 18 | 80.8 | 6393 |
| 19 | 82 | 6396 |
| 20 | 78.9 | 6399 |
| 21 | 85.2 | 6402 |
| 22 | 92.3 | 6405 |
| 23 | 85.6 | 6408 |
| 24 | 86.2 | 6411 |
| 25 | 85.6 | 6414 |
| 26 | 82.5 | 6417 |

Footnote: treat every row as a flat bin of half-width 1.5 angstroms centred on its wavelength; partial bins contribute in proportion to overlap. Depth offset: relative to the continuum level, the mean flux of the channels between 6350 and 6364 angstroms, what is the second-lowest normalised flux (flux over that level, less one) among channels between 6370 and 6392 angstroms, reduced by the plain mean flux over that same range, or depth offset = -87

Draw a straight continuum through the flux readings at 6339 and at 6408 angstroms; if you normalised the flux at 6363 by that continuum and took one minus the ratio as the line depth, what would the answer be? -0.27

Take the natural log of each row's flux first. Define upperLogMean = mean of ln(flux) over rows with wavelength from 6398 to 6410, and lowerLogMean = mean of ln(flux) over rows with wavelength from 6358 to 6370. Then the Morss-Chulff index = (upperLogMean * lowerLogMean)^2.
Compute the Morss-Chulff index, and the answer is 411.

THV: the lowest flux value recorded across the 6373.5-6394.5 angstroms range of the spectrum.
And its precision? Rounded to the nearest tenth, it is 80.8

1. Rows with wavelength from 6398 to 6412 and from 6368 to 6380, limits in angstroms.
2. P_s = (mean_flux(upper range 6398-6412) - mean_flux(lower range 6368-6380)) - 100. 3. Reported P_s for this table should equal -100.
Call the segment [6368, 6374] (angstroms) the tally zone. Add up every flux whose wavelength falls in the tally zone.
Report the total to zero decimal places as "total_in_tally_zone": 175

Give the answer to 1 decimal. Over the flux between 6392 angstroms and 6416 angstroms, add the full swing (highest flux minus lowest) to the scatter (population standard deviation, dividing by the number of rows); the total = 17.2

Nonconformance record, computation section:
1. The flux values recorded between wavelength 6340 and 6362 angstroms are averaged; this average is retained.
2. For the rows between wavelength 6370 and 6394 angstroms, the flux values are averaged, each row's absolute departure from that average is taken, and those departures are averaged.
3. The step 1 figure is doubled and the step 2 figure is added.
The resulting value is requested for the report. 174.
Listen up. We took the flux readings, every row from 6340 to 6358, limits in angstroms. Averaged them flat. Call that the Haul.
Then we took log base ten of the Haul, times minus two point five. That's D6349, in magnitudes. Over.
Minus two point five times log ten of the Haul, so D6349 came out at -4.83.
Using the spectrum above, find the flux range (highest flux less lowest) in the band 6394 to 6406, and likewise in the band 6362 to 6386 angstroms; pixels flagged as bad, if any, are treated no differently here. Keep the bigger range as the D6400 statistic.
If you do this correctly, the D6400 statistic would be 23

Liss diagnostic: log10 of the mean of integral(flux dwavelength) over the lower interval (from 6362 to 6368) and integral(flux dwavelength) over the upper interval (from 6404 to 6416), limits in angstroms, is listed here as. 2.92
